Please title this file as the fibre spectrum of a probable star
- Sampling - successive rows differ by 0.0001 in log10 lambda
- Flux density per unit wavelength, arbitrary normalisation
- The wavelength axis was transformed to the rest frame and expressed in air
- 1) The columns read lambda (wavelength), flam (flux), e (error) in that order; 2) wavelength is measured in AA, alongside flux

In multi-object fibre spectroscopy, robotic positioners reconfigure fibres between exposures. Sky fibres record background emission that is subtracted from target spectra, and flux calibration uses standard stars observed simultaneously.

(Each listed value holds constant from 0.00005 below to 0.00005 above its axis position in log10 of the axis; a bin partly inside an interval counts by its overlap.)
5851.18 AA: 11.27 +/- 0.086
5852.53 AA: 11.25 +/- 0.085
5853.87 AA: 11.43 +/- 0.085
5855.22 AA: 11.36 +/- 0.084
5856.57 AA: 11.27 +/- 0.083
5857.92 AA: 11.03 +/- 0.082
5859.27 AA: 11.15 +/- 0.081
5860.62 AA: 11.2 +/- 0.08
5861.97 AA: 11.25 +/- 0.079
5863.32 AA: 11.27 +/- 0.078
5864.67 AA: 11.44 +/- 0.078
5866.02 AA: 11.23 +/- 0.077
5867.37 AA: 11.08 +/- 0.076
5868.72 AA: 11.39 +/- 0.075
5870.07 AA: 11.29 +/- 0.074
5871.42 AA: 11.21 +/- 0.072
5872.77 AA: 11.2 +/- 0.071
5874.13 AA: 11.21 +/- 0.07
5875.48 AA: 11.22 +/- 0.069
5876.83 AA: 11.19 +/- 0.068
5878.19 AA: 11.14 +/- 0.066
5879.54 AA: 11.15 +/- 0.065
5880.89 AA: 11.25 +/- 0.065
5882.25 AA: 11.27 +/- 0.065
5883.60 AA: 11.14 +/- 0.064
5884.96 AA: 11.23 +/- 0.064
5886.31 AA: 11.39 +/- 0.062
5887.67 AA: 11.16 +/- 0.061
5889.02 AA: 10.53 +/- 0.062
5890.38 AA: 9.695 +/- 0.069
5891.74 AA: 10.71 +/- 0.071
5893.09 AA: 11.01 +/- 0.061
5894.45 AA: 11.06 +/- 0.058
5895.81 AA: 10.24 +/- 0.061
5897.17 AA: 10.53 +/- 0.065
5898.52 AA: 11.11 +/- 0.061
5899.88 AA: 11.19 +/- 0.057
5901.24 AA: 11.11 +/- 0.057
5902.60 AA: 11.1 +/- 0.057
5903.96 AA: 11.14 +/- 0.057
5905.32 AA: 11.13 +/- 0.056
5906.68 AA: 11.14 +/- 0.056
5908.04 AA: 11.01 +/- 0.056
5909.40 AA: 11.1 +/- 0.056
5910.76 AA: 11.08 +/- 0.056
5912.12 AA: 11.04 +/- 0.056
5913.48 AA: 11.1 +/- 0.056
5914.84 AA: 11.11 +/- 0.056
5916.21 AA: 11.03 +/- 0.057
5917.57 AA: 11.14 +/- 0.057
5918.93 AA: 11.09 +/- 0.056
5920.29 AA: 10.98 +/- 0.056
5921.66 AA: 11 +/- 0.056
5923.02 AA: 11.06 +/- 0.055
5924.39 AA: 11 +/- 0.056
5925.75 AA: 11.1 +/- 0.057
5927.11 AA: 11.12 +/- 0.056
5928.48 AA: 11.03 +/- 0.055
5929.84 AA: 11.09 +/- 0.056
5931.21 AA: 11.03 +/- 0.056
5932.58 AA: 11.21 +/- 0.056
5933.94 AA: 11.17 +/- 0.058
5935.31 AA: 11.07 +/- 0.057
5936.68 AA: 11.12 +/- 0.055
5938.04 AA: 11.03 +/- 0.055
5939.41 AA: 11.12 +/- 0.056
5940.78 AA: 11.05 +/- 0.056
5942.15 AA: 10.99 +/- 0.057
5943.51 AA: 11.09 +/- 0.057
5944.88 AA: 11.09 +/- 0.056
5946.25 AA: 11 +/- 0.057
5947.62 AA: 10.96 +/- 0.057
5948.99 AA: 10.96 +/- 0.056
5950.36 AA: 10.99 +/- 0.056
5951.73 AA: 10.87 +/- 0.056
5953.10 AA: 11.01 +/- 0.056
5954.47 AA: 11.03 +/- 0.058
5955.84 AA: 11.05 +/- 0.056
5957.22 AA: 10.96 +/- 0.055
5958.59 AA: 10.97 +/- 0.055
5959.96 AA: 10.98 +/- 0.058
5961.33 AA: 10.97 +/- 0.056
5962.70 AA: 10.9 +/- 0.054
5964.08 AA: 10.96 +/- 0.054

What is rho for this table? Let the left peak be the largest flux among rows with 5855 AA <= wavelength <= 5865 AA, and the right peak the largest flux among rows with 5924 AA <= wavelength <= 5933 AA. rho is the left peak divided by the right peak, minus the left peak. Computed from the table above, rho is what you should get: -10.4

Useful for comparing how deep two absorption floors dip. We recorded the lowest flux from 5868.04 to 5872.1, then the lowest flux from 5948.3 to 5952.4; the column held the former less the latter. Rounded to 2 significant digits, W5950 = 0.34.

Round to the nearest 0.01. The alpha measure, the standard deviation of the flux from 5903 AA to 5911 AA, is 0.05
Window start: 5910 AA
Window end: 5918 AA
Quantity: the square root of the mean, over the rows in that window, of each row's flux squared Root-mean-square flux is 11.1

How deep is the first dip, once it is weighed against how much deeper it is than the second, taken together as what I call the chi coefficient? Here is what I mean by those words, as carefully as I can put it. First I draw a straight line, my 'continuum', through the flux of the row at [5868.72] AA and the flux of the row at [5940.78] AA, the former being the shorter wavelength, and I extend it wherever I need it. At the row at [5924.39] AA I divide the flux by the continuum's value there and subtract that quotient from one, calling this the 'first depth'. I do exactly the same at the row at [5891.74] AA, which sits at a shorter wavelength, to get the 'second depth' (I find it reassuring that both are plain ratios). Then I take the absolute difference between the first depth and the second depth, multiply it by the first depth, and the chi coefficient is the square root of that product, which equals 0.021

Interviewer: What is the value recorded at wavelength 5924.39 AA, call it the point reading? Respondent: 11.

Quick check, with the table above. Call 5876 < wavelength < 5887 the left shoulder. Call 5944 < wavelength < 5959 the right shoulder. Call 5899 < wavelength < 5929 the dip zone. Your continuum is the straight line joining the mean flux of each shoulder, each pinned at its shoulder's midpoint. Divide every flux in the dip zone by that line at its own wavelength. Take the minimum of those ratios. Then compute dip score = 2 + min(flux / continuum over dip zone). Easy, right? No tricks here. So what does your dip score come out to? 2.99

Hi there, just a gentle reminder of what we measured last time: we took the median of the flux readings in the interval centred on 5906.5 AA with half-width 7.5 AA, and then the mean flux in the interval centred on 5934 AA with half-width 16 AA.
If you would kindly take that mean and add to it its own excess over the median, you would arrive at 11.0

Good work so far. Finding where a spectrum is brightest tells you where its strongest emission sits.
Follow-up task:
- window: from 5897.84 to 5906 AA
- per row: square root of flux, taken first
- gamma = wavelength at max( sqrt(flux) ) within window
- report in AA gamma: 5899.88 AA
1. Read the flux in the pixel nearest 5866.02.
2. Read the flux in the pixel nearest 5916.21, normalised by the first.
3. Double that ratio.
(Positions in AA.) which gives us 1.96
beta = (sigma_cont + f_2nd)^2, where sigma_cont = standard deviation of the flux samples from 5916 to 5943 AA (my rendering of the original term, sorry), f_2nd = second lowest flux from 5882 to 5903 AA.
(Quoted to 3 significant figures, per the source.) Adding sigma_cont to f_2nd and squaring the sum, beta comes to 106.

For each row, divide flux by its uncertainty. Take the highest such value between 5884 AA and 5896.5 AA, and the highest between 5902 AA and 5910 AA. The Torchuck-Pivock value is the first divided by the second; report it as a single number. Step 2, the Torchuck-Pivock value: 0.959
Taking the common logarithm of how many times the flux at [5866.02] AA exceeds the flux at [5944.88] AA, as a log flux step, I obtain 0.0054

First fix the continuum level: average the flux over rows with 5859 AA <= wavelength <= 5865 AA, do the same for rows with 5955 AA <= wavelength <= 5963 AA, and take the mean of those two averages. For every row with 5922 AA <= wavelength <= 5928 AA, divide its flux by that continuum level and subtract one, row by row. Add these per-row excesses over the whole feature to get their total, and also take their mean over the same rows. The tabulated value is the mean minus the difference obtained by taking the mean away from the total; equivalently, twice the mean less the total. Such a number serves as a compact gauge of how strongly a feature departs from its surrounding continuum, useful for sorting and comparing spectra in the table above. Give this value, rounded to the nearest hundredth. 0.01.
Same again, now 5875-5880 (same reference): -0.01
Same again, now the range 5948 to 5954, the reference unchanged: 0.03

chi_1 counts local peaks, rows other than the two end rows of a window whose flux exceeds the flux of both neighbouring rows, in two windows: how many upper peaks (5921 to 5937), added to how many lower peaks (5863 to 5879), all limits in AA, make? 7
